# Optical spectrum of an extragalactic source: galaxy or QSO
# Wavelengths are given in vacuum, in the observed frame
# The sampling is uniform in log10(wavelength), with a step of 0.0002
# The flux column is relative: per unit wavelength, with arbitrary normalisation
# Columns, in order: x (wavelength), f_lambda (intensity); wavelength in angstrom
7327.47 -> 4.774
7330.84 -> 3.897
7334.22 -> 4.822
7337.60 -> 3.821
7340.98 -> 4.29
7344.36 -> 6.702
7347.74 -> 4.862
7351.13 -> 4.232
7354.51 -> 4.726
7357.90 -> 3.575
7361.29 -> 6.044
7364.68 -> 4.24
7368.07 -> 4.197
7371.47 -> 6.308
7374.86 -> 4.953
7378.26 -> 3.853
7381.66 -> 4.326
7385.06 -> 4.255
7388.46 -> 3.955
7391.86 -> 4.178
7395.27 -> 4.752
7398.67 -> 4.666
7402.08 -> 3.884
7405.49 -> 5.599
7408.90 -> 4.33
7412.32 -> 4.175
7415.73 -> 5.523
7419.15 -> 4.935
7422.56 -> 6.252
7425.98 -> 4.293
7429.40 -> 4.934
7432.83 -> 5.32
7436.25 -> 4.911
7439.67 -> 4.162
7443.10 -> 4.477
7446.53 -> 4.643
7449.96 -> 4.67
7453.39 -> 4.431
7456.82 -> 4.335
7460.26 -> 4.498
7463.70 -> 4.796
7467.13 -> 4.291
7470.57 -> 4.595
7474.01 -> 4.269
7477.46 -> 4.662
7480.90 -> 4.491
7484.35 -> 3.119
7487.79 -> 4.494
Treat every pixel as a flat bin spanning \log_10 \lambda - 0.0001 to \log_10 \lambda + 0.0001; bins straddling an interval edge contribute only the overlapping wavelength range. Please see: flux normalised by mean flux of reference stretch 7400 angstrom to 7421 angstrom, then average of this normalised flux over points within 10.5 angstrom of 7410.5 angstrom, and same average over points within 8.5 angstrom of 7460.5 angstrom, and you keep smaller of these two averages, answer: 0.94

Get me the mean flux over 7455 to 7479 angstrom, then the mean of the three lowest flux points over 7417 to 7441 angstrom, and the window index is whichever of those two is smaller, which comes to 4.46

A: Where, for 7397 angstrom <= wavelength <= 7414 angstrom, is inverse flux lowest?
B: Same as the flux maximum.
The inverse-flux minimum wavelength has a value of 7405.49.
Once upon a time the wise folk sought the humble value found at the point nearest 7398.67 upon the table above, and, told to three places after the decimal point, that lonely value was 4.666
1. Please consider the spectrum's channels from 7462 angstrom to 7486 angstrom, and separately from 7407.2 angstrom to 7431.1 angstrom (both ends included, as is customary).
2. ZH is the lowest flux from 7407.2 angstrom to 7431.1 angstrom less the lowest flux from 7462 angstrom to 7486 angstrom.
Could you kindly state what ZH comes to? 1.1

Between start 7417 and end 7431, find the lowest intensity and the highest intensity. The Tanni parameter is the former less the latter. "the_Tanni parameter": -2.0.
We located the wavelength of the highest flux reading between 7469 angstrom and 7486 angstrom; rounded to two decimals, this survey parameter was 7477.46 angstrom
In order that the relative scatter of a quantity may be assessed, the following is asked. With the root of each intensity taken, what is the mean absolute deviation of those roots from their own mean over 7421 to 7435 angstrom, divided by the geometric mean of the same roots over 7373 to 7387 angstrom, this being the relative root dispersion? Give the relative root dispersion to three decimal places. 0.062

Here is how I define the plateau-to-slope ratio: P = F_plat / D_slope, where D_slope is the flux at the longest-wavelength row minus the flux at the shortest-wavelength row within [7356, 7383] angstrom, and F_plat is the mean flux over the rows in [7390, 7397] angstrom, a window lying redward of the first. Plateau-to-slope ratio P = 6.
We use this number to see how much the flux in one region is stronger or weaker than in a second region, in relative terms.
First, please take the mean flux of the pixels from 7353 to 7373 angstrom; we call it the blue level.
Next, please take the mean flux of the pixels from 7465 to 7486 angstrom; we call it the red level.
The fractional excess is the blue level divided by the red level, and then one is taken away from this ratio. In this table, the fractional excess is 0.14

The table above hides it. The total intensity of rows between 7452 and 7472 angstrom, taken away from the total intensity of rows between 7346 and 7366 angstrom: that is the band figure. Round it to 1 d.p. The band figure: 0.7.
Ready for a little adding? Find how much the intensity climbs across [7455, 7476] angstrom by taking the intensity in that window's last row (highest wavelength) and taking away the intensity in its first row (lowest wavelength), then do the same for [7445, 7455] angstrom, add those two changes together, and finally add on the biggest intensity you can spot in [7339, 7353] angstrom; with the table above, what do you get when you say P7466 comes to 6.4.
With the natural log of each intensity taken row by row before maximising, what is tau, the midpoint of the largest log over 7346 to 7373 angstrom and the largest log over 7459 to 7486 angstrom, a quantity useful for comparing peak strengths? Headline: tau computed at 1.70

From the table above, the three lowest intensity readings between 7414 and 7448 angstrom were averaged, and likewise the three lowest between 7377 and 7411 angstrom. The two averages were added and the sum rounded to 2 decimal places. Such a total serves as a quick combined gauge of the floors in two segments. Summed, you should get 8.21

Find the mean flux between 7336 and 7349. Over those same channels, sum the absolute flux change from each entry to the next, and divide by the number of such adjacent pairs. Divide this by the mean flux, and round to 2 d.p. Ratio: 0.32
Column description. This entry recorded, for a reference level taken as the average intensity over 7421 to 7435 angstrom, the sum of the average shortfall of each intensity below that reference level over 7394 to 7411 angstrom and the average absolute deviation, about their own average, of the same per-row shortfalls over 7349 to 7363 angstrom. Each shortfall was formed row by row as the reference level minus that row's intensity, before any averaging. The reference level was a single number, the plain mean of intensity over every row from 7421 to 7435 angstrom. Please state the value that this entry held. 1.29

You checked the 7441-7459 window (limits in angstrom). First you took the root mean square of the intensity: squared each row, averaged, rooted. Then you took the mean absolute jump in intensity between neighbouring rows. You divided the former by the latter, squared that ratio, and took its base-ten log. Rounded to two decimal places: 3.07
